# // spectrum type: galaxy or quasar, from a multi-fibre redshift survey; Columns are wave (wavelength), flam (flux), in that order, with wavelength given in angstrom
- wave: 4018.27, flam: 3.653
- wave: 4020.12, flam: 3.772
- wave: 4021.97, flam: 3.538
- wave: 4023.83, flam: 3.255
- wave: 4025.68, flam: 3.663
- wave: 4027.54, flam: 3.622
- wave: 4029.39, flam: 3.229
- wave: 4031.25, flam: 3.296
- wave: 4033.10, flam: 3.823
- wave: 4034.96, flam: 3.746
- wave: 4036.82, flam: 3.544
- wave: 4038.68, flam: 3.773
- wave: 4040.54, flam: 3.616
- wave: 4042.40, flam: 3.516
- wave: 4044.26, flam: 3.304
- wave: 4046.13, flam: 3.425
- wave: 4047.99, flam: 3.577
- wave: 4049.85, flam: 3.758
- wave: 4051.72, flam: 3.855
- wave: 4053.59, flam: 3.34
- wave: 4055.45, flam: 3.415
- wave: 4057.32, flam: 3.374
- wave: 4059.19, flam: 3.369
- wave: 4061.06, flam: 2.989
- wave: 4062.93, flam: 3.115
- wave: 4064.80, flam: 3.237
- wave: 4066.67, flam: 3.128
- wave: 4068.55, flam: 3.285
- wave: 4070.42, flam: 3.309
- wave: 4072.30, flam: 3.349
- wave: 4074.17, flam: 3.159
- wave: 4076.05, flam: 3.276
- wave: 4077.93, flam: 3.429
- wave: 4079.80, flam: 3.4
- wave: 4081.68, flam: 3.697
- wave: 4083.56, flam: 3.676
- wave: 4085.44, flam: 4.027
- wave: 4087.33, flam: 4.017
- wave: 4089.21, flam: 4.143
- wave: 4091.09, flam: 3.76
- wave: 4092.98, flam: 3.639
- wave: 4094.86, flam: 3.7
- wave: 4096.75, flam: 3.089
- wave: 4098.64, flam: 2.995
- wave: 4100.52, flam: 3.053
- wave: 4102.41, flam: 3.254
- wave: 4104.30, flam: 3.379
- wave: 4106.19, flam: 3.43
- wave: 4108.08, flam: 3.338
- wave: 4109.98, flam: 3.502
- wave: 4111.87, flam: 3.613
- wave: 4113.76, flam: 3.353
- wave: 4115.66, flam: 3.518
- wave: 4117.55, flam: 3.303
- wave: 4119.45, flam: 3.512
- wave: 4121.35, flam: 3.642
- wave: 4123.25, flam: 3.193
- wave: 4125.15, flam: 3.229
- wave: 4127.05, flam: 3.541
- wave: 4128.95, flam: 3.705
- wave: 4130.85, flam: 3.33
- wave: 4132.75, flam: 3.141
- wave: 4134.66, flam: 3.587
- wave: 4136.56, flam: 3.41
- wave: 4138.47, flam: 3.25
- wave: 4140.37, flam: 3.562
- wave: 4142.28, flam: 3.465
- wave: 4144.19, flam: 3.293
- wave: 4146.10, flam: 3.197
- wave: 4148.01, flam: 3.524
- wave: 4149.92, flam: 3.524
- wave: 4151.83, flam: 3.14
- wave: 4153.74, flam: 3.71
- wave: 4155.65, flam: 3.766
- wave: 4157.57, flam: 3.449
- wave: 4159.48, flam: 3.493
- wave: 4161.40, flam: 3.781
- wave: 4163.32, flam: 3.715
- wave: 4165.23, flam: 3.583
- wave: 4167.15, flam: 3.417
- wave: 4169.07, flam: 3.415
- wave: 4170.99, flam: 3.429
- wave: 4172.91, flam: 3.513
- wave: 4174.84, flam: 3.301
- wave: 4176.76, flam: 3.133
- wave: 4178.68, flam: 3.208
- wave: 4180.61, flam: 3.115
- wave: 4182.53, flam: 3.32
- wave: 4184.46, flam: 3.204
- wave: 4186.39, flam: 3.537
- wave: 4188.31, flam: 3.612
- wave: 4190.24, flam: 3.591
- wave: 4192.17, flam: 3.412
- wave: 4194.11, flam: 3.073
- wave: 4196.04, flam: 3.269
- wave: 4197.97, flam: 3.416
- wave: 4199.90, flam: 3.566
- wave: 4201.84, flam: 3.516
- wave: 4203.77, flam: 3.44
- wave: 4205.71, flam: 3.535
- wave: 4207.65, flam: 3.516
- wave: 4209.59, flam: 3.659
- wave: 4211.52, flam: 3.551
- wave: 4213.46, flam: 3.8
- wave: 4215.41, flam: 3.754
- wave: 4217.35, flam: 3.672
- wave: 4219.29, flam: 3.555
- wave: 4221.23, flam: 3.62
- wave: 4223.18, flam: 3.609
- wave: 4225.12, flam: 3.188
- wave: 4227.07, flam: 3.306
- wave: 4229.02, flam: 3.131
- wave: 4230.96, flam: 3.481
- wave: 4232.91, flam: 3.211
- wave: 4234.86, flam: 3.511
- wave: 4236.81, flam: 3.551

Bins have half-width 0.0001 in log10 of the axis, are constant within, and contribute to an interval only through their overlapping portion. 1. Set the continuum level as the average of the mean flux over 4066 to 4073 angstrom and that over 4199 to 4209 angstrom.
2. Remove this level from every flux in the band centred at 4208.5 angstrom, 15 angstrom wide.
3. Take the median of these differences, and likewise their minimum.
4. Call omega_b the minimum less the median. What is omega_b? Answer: -0.10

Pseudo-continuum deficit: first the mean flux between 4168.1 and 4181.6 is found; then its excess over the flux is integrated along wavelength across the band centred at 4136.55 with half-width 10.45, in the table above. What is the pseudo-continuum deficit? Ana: -2.2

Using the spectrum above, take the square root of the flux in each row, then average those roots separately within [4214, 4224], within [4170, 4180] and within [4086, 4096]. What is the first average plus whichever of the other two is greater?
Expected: 3.87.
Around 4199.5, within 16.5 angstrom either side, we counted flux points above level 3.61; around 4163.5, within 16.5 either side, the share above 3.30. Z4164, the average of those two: 2.4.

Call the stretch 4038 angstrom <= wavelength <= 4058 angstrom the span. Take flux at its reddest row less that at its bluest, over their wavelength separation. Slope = -0.021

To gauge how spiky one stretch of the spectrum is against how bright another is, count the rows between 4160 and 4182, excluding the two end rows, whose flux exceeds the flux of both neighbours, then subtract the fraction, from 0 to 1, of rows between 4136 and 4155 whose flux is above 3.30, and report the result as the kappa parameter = 1.4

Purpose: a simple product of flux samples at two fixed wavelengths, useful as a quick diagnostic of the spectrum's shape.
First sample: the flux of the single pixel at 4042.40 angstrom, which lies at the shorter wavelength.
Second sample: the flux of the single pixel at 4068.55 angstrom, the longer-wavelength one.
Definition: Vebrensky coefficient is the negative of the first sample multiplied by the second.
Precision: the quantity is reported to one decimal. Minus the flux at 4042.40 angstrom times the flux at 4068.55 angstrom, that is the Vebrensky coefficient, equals -11.6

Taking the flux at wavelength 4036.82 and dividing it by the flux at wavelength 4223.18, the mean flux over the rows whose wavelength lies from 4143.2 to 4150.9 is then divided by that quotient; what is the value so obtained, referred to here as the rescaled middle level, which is 3.45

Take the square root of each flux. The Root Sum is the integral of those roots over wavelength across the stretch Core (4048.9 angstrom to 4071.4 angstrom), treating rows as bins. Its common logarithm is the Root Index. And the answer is 1.61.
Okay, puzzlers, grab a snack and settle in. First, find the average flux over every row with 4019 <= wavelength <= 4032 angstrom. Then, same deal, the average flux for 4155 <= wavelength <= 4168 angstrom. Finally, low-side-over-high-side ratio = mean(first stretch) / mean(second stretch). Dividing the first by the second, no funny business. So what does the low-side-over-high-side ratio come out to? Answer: 0.97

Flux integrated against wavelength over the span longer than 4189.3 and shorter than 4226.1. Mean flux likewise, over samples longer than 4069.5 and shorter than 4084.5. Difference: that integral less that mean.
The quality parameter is 126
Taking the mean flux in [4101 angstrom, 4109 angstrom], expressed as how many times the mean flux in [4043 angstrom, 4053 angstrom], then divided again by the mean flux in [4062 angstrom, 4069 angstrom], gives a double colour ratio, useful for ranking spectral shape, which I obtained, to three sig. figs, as 0.293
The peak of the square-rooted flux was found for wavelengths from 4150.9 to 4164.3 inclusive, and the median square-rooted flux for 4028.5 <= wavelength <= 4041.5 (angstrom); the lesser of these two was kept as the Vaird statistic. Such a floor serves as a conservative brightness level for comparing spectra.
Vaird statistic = 1.90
